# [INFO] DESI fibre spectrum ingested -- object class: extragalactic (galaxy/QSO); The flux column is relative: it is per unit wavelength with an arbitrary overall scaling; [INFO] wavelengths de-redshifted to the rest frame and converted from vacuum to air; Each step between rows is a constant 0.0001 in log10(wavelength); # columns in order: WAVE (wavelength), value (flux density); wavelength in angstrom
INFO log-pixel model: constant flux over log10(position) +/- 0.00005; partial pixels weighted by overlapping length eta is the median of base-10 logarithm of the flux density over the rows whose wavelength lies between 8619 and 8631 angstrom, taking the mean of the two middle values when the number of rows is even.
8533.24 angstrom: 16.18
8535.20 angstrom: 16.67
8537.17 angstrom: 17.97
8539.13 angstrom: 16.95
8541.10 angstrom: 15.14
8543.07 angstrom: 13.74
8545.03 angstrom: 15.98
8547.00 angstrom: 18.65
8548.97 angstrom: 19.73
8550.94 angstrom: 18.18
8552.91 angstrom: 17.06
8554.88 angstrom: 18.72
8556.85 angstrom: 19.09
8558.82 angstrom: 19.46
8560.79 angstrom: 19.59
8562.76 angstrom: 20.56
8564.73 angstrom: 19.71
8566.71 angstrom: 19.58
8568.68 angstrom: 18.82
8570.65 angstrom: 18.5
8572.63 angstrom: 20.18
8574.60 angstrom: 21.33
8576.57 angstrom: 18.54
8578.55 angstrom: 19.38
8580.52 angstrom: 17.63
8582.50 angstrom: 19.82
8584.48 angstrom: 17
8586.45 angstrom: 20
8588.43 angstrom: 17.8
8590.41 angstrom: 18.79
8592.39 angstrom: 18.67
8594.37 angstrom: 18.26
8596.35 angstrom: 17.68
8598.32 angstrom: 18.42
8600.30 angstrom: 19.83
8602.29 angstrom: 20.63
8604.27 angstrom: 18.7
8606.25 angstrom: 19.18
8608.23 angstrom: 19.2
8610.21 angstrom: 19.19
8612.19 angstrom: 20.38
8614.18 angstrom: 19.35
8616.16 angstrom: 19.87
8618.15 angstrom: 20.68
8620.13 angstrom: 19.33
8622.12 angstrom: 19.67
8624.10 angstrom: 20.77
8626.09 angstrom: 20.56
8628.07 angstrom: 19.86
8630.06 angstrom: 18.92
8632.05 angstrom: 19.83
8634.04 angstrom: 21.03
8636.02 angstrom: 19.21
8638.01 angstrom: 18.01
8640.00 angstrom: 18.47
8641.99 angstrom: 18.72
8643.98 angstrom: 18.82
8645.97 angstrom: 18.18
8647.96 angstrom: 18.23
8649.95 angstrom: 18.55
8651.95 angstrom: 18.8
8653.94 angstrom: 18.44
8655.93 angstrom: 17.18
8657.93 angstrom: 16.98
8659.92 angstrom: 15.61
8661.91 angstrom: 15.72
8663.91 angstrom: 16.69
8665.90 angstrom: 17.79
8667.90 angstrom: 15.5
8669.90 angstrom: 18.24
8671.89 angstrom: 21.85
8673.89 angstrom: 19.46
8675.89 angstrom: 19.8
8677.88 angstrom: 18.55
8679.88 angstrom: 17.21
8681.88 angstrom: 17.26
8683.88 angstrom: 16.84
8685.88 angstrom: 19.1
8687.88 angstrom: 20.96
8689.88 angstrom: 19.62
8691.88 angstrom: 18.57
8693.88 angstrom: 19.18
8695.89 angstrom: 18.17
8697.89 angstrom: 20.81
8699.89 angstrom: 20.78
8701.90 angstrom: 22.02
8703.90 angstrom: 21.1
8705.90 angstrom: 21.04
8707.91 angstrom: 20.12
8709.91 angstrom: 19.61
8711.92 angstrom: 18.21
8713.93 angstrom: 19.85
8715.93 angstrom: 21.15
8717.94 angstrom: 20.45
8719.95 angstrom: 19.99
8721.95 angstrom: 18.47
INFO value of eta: 1.30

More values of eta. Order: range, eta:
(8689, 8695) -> 1.28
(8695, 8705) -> 1.32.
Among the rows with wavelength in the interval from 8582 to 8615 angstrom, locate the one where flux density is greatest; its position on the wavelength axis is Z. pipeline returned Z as 8602.29 angstrom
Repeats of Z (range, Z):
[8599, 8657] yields 8634.04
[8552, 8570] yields 8562.76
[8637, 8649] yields 8643.98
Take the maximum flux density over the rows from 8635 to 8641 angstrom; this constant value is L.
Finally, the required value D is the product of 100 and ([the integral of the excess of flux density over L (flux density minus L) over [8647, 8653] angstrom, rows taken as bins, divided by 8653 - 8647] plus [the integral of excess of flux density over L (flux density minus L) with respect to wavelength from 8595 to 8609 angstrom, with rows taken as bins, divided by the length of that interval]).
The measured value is -82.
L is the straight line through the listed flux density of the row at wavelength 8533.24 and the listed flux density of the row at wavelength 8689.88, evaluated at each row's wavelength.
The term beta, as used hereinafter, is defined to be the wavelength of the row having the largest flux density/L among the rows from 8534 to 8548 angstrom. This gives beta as 8547.00 angstrom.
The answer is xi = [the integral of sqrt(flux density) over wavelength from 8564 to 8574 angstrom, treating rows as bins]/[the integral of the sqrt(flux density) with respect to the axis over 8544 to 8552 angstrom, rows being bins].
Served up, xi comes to 1.3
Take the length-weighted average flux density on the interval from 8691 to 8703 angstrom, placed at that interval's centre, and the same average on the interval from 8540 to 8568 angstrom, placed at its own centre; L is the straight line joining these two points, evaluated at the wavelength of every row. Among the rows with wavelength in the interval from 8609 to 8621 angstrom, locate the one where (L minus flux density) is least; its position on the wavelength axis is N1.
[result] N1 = 8618.15 angstrom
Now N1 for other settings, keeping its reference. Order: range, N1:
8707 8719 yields 8715.93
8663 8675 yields 8671.89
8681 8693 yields 8687.88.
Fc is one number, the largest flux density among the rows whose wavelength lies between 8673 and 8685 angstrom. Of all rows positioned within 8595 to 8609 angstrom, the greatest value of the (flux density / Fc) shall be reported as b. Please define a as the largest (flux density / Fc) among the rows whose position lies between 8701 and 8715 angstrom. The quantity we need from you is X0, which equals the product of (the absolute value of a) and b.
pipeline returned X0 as 1.16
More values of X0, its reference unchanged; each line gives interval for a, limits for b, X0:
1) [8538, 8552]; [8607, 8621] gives 1.04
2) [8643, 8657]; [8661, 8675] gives 1.05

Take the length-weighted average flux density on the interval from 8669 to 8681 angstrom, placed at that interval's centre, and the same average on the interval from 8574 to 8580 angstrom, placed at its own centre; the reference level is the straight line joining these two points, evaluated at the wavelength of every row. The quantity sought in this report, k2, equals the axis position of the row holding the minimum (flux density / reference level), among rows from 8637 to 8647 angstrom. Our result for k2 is 8638.01 angstrom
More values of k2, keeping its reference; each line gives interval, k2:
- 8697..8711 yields 8709.91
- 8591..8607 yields 8596.35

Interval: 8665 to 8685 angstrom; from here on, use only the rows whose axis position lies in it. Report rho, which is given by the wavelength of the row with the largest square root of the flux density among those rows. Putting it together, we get 8671.89 angstrom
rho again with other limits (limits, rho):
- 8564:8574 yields 8572.63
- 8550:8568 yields 8562.76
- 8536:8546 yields 8537.17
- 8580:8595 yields 8586.45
